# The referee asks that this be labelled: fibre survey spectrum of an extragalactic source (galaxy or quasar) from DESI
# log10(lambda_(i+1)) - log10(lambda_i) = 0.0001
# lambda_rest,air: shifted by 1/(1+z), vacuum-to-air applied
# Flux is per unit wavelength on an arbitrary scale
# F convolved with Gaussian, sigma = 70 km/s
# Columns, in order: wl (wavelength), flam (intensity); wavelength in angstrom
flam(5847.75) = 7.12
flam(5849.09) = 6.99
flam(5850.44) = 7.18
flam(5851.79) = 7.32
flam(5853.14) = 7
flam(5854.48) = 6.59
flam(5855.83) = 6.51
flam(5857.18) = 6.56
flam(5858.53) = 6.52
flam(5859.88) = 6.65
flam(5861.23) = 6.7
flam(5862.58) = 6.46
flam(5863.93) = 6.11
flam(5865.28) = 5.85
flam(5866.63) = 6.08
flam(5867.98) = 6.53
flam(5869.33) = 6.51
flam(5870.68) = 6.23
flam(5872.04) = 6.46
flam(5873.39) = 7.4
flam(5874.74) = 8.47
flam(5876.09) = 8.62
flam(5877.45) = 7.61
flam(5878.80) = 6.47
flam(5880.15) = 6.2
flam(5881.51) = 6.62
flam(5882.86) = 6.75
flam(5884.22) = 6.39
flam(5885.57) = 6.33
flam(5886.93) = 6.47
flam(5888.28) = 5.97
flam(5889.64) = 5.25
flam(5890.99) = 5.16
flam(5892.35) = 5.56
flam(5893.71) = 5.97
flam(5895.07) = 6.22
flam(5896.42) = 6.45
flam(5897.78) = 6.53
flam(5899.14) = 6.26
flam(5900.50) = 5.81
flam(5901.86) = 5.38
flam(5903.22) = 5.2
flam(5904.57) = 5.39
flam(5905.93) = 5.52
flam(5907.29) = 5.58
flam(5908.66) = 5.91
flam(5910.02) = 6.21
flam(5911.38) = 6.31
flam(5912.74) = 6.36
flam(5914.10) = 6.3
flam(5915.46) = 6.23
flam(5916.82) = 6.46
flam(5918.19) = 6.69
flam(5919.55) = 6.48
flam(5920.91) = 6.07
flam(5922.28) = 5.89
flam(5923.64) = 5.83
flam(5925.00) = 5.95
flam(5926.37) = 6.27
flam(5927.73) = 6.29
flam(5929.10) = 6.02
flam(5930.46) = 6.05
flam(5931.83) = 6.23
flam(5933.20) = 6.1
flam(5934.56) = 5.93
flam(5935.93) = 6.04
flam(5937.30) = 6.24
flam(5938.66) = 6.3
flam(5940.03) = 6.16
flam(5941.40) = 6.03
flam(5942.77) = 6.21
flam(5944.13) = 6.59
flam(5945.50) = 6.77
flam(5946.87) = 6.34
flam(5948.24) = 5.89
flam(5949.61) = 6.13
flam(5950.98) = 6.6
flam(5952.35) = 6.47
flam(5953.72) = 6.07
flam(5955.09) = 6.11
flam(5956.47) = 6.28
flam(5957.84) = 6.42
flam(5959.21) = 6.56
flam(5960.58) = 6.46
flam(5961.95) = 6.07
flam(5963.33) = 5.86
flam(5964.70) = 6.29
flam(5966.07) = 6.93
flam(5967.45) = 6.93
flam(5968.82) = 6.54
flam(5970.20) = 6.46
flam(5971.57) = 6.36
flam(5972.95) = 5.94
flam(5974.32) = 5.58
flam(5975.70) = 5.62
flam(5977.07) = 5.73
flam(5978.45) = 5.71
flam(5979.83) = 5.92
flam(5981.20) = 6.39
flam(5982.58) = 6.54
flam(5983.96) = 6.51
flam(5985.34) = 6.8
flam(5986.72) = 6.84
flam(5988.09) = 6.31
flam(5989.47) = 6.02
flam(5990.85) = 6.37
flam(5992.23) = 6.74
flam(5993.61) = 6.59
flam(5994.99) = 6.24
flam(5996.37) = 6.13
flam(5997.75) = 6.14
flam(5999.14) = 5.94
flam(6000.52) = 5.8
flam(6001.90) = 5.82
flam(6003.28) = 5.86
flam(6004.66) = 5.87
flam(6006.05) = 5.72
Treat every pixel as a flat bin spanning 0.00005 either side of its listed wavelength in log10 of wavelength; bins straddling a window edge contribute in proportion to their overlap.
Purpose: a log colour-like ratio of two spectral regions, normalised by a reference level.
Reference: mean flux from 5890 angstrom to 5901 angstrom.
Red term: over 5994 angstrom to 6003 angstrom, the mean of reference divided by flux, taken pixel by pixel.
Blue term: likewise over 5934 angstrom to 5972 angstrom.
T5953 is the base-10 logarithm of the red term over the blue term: 0.021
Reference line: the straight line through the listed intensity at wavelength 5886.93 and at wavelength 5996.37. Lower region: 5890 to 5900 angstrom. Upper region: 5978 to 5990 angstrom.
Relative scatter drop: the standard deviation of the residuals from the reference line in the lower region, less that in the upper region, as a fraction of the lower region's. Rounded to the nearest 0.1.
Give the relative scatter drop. 0.2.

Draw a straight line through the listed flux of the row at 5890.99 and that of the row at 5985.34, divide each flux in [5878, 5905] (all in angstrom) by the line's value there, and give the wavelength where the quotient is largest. 5882.86 angstrom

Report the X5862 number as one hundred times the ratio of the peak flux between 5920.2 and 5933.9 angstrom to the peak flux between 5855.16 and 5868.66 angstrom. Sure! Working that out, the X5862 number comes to 94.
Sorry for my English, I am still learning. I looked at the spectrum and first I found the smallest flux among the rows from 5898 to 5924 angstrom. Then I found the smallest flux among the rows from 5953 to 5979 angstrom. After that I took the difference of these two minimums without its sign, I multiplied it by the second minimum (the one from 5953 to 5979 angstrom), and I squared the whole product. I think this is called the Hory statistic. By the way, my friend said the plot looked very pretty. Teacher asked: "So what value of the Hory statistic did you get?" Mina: 4.5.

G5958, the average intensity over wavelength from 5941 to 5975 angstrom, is 6.32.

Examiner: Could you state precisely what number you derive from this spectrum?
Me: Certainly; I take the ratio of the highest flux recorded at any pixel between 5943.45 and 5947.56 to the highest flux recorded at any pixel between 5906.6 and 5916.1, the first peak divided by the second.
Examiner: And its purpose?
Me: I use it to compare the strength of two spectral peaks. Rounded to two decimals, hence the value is 1.06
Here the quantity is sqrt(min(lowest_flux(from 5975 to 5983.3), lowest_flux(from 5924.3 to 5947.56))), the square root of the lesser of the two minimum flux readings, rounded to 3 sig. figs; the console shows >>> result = 2.37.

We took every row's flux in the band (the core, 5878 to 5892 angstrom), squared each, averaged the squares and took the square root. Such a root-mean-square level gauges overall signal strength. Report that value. 6.18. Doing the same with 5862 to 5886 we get 6.77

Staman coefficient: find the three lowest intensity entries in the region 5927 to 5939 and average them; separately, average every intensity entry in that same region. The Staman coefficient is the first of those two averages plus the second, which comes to 12.13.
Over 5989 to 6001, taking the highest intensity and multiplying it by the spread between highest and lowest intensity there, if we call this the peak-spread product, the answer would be 6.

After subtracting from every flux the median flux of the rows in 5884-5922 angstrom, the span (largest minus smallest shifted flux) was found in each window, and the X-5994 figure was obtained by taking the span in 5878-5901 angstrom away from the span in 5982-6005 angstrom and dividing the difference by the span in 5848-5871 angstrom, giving -0.37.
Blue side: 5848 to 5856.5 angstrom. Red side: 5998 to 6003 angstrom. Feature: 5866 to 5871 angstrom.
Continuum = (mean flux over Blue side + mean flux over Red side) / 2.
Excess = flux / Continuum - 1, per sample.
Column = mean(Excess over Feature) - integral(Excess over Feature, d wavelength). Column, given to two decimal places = 0.04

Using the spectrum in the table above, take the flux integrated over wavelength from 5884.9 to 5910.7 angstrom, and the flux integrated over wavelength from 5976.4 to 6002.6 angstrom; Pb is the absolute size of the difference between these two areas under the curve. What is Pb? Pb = 12.5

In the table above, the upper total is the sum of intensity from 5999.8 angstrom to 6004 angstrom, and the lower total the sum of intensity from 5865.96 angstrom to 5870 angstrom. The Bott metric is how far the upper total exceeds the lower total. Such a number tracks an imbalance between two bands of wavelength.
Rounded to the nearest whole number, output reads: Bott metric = -2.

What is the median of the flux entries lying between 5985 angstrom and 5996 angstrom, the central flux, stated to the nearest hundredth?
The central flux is 6.48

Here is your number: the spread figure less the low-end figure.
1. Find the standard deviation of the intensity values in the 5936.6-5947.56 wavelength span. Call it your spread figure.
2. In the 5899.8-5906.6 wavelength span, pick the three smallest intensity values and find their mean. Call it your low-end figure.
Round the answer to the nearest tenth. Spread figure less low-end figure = -5.1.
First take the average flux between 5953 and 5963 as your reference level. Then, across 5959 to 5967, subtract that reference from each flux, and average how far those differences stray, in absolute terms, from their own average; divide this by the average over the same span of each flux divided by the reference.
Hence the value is 0.28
